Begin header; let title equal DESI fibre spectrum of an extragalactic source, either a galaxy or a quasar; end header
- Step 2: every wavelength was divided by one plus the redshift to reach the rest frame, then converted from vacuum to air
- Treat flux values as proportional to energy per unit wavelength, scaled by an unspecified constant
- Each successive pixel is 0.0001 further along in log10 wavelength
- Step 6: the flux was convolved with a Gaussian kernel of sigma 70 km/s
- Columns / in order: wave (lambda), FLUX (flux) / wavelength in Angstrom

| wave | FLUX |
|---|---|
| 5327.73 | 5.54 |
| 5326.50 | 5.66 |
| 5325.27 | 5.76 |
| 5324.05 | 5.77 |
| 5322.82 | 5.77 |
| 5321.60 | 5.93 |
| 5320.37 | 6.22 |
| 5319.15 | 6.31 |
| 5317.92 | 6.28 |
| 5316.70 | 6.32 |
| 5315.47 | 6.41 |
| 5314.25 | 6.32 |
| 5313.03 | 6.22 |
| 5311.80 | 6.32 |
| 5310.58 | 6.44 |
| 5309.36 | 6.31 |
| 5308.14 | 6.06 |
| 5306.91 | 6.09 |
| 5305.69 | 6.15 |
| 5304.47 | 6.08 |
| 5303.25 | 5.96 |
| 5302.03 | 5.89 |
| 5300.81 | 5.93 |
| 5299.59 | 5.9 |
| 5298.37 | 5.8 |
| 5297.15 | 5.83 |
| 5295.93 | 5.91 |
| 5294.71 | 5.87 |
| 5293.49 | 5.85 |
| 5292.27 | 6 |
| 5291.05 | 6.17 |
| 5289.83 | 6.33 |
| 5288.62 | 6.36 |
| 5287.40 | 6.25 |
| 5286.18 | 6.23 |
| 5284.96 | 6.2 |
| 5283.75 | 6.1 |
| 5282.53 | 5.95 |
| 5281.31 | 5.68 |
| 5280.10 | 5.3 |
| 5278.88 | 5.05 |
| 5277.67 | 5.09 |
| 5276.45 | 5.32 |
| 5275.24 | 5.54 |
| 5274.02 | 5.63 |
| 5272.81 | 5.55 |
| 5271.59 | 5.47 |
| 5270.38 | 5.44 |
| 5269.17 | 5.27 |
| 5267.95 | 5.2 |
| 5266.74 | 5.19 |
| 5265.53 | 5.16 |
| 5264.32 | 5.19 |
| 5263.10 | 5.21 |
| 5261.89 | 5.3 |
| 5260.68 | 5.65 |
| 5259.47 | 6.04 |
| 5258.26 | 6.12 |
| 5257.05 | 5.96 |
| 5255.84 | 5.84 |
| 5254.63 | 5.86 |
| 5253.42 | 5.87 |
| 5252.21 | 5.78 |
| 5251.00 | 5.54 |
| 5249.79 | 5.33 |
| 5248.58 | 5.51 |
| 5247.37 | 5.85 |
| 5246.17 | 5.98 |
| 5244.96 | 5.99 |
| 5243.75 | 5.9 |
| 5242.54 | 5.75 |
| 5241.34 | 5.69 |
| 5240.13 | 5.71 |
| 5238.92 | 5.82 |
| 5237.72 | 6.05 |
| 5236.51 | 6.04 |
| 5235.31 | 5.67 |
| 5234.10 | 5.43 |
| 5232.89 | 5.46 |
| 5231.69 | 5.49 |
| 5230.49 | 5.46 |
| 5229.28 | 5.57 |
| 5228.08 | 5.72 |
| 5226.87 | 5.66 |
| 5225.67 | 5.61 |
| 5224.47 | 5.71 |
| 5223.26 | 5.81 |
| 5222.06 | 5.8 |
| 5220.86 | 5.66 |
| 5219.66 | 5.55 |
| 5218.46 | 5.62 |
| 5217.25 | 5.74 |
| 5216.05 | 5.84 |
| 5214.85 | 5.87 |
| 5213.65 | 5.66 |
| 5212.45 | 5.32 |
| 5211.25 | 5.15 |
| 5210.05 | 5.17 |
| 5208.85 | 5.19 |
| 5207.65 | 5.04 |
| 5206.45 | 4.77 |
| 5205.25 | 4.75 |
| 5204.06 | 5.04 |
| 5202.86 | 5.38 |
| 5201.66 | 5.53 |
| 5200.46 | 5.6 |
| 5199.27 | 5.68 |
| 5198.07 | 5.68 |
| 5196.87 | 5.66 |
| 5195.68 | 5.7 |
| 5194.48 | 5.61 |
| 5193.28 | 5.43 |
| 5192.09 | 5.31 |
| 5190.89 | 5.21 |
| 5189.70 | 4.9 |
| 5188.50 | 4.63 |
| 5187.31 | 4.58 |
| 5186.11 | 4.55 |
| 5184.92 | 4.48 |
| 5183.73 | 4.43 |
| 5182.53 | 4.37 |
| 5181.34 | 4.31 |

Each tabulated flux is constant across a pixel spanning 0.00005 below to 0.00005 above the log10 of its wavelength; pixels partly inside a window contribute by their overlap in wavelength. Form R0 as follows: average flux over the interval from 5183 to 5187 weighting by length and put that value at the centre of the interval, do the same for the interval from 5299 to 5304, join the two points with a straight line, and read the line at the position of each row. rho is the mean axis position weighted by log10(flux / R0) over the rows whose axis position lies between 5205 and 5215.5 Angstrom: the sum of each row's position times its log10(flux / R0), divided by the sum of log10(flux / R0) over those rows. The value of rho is 5212.1 Angstrom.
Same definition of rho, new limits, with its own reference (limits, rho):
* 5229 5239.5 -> 5234.8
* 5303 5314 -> 5309.4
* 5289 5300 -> 5290.1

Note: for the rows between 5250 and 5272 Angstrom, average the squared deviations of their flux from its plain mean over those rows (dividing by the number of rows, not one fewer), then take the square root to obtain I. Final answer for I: 0.32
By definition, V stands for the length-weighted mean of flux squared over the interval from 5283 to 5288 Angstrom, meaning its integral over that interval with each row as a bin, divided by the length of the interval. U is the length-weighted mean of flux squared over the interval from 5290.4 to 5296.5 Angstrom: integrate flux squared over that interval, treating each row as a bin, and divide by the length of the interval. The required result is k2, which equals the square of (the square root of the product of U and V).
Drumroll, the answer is 1360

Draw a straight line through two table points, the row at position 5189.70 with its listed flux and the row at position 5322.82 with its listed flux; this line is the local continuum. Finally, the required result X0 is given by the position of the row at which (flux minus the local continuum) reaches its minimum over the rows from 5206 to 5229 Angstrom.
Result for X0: 5206.45 Angstrom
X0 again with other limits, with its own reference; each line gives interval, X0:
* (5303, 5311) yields 5303.25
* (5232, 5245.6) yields 5234.10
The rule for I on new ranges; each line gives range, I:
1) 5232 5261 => 0.21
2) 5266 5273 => 0.14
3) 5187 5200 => 0.41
